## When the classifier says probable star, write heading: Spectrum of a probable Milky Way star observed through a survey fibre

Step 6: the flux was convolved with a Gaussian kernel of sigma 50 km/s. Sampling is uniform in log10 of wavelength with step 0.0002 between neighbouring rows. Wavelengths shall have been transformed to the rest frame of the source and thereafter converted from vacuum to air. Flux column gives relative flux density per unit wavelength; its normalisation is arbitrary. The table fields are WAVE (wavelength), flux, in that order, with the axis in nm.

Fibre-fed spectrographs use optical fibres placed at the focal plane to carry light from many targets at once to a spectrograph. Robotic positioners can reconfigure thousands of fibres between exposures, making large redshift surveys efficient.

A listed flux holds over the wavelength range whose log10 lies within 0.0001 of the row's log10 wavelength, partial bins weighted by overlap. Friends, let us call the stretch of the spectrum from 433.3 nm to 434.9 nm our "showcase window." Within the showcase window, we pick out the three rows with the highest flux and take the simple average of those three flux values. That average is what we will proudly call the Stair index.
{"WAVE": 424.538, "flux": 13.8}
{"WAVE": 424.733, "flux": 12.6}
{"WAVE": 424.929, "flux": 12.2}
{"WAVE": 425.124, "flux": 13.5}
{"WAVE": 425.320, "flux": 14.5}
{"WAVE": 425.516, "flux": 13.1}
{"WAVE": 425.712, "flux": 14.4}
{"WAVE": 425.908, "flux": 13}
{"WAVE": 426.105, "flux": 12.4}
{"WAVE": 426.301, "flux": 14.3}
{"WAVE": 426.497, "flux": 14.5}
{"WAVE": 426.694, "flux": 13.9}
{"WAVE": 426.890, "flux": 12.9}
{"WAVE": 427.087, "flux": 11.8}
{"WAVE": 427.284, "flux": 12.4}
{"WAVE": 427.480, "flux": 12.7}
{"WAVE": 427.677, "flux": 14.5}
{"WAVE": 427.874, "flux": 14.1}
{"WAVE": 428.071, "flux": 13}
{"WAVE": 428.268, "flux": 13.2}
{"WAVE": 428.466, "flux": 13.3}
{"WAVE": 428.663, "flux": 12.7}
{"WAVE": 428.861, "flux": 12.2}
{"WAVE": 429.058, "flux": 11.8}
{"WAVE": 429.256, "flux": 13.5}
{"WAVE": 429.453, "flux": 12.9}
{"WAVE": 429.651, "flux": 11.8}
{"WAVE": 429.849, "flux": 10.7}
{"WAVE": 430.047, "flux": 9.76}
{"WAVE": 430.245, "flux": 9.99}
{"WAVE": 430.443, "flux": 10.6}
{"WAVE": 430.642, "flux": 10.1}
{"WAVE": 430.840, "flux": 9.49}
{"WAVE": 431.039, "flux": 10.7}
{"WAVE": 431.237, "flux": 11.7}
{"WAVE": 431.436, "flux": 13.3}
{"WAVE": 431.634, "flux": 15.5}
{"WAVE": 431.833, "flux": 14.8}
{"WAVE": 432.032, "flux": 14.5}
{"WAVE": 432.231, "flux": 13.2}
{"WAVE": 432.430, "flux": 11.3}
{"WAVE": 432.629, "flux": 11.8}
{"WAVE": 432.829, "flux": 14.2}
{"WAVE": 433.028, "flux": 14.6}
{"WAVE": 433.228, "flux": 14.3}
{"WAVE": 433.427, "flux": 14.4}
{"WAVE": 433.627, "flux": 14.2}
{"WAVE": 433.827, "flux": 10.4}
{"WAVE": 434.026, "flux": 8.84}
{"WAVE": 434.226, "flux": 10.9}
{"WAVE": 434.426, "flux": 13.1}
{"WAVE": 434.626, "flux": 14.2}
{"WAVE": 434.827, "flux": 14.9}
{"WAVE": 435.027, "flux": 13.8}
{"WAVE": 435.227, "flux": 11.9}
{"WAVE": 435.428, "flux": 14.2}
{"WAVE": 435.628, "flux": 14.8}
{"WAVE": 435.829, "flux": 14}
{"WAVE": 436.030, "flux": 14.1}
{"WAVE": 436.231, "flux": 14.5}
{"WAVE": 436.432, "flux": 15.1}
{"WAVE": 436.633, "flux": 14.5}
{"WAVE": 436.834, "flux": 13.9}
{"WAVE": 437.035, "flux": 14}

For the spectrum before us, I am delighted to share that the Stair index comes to 14.5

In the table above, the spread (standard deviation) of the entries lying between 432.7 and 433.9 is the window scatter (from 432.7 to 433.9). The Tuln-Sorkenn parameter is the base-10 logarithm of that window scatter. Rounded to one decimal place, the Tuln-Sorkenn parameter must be 0.2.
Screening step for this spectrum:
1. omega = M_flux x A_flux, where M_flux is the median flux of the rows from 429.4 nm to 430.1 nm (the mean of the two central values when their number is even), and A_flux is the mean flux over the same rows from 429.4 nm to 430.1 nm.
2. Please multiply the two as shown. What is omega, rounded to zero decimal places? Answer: 127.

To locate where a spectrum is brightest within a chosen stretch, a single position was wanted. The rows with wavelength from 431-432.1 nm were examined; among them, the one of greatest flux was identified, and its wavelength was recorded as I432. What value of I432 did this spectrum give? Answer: 431.634 nm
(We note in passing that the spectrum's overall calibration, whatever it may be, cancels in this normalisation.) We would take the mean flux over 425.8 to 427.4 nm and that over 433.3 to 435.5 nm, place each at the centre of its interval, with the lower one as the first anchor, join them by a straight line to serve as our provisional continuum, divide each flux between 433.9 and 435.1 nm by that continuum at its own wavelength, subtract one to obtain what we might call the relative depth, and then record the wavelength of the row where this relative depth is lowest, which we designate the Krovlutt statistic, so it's 434.026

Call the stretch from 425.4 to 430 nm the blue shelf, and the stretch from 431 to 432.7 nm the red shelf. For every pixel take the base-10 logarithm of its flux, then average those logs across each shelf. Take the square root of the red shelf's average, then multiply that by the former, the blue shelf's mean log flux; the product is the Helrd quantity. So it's 1.17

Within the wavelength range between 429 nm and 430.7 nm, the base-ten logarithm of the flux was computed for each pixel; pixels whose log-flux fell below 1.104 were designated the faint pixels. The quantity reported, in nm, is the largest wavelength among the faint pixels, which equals 430.642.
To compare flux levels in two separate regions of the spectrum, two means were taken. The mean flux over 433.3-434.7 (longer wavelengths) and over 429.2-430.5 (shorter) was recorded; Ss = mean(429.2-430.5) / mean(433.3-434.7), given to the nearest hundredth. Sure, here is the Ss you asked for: 0.92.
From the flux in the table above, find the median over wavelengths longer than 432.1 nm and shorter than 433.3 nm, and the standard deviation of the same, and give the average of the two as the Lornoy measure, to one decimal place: 7.5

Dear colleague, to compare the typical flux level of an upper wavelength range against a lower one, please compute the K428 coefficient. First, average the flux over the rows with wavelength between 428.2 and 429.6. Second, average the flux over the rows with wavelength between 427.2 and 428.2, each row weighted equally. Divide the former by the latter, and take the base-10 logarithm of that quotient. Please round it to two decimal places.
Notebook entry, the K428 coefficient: -0.02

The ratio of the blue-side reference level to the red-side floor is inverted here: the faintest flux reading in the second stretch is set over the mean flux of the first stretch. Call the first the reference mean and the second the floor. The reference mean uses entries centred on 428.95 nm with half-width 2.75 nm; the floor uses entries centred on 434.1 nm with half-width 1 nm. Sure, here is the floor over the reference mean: 0.71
